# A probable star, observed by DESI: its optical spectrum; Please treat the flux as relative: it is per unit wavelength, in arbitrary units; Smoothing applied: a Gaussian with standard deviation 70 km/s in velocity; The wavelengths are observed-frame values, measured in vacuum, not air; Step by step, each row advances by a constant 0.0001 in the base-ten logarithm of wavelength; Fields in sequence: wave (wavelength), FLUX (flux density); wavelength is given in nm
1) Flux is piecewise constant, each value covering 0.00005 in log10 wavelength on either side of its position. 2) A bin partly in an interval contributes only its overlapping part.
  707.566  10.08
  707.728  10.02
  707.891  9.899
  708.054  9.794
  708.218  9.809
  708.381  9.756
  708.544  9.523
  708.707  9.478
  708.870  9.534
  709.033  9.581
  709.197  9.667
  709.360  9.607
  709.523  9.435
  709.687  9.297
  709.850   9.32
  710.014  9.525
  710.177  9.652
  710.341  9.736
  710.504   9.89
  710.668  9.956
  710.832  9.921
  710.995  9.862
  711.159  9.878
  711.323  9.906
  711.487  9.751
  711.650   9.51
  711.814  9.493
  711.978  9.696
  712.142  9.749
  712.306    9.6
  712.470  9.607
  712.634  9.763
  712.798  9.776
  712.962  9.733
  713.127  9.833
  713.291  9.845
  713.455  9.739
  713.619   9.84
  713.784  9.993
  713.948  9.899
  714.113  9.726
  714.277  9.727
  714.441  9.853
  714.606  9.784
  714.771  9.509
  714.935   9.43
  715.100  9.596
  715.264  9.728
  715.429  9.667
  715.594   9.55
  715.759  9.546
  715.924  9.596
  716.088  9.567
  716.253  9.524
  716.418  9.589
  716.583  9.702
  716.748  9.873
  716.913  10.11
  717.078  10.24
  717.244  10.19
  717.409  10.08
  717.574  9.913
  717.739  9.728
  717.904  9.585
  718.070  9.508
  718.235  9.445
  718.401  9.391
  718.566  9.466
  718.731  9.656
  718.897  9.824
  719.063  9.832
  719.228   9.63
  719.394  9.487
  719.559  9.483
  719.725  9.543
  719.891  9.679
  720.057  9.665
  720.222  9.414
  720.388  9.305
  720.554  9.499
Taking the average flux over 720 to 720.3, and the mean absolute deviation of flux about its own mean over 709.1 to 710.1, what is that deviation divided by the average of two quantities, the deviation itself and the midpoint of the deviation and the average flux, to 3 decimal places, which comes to 0.050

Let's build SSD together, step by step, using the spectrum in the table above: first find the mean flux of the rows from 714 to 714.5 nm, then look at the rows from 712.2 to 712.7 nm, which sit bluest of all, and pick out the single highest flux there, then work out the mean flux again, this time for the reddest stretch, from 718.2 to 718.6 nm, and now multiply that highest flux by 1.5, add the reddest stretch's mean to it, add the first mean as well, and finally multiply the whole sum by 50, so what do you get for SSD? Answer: 1692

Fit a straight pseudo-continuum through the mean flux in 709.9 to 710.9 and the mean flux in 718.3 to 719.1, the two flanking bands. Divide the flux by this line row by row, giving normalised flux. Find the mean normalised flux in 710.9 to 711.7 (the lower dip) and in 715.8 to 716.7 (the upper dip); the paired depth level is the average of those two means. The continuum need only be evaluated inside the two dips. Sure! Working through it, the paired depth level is 1.00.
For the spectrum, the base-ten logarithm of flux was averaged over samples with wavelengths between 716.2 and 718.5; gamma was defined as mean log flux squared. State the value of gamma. 0.980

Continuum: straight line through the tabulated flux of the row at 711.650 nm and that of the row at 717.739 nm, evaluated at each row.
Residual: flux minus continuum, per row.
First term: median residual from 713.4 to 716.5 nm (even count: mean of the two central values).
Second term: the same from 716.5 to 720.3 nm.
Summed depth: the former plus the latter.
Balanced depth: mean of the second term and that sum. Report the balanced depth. -0.12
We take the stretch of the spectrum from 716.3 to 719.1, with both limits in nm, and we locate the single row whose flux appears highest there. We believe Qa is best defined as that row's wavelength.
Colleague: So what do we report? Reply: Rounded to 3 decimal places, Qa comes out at 717.078 nm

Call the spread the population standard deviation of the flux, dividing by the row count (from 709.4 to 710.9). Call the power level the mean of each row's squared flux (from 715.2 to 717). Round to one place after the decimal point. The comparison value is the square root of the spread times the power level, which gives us 4.8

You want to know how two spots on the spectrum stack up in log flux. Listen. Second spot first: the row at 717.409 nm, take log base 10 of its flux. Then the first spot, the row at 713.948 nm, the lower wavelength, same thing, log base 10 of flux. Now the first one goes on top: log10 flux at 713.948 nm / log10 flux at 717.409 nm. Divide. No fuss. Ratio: 0.99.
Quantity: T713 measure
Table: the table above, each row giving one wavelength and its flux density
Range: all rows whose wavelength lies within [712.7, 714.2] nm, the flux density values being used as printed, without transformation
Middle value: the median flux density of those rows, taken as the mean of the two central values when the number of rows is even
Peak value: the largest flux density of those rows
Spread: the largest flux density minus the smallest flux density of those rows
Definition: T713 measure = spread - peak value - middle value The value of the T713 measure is -19.6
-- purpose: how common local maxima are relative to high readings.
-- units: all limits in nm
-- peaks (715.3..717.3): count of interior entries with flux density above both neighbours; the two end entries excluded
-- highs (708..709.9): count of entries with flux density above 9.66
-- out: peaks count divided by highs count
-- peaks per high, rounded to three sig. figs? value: 0.500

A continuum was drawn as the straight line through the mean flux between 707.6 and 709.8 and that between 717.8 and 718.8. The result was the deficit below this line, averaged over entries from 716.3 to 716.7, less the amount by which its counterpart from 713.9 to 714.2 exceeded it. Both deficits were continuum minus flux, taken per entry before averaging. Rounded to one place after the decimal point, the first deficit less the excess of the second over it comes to 0.0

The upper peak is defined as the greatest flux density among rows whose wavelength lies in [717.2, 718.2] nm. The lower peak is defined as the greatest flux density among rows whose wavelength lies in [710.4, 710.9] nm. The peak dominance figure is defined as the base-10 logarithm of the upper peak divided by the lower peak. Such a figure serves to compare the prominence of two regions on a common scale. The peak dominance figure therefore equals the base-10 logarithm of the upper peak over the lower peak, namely 0.010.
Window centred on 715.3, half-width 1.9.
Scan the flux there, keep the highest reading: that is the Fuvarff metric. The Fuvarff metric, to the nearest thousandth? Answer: 10.240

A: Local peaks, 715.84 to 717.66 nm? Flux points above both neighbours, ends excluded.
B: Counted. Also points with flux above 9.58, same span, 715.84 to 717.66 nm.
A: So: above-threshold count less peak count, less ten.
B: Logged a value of -2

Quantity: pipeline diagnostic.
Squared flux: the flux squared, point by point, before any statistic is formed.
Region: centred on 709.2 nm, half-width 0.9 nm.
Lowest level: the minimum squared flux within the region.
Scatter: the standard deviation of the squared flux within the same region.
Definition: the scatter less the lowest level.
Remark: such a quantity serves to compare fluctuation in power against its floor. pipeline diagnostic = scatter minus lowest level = -84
